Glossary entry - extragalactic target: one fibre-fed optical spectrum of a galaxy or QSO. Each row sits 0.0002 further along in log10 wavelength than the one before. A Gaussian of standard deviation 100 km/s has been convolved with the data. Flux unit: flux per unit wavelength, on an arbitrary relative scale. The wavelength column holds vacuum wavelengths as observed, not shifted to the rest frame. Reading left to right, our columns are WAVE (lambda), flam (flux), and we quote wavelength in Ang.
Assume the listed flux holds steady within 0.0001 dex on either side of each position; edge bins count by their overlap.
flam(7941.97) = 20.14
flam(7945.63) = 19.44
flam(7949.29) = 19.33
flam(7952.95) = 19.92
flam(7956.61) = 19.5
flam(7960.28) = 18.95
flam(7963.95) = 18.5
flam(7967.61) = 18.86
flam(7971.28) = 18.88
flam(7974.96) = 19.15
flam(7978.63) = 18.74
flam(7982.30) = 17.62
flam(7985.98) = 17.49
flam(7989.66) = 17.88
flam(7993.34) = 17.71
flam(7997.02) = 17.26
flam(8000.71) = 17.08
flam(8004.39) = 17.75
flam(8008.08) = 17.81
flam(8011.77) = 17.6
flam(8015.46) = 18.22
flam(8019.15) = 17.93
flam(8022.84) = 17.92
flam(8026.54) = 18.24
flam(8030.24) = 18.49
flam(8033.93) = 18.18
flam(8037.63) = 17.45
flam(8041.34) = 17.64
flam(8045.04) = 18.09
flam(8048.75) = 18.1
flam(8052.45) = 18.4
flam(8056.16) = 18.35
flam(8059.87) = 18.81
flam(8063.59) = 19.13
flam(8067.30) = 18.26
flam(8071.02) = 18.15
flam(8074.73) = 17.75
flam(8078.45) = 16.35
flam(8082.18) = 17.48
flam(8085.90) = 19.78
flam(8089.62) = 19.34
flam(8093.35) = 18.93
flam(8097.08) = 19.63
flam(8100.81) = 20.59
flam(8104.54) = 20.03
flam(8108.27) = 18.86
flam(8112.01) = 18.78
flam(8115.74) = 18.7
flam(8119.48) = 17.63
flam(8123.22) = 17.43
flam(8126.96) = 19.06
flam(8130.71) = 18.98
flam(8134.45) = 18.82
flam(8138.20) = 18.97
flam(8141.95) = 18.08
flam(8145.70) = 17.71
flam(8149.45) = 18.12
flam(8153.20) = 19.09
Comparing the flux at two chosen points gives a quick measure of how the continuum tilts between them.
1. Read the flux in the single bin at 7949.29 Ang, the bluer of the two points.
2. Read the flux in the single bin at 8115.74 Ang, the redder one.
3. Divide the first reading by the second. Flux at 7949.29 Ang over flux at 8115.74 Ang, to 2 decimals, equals 1.03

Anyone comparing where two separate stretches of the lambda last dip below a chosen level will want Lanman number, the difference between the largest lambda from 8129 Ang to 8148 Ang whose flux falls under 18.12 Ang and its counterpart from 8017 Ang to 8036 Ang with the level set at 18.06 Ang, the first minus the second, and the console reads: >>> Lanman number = 122.9 Ang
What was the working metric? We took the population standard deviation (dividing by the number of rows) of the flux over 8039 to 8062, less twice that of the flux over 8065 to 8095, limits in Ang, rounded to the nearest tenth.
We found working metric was -1.7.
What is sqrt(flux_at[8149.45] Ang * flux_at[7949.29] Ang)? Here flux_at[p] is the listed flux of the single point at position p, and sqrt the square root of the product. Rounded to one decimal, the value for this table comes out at 18.7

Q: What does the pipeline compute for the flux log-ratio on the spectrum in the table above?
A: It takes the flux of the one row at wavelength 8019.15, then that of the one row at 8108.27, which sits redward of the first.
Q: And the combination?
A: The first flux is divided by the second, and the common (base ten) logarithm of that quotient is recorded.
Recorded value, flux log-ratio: -0.022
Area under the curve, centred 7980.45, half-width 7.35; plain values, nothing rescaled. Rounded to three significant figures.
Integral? 268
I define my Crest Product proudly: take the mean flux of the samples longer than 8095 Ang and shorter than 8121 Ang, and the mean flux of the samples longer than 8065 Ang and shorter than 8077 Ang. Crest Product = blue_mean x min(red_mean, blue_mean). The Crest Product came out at 326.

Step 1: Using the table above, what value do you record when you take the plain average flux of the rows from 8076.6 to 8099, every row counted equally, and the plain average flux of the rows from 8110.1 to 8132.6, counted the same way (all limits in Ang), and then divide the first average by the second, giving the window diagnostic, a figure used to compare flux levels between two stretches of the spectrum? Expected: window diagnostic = 1.01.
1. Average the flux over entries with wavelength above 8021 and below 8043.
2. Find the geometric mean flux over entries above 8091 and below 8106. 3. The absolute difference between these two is 1.8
